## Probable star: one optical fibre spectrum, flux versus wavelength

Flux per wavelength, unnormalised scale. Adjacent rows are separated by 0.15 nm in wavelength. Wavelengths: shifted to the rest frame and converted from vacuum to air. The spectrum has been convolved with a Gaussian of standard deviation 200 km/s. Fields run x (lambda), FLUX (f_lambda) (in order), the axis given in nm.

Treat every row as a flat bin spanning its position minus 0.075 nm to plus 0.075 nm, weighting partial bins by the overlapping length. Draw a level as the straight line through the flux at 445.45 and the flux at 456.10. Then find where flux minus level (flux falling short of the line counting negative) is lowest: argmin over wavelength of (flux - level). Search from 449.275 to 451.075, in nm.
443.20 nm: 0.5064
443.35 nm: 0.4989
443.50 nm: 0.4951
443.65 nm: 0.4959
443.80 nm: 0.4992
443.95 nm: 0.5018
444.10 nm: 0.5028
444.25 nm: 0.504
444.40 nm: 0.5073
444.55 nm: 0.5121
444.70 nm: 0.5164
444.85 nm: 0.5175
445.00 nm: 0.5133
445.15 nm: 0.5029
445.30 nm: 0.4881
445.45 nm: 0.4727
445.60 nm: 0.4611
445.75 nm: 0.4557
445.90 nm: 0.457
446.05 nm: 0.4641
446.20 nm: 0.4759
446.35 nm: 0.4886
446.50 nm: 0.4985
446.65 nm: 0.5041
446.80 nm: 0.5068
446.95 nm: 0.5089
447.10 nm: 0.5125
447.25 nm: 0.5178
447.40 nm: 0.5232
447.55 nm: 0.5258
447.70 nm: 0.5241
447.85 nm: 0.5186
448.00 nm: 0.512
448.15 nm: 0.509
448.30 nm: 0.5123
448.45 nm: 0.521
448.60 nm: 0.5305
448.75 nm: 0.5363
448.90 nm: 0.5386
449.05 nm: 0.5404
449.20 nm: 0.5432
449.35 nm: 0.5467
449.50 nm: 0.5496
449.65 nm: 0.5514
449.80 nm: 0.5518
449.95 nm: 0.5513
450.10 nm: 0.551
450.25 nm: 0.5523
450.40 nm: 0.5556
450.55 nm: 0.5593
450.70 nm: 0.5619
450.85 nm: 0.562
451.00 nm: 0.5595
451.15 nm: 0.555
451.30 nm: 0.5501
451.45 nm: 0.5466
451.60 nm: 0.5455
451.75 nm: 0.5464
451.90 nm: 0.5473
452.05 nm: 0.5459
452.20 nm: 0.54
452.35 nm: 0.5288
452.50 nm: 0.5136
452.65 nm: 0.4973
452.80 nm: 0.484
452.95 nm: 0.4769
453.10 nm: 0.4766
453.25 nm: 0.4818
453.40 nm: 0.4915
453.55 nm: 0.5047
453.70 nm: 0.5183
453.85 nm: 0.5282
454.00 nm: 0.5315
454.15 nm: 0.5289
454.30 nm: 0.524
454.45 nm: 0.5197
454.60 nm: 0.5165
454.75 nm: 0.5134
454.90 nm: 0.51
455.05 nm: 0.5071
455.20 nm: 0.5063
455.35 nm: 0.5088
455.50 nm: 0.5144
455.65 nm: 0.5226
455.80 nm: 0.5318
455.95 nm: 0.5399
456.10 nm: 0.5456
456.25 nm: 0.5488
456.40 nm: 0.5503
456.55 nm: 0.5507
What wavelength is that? 450.10 nm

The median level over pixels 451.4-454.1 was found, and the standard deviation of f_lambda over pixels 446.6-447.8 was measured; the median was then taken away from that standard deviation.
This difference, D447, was -0.515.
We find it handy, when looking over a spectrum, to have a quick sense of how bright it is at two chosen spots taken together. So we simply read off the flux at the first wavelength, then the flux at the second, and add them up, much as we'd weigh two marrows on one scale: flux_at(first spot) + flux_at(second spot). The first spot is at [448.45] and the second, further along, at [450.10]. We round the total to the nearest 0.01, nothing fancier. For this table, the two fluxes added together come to 1.07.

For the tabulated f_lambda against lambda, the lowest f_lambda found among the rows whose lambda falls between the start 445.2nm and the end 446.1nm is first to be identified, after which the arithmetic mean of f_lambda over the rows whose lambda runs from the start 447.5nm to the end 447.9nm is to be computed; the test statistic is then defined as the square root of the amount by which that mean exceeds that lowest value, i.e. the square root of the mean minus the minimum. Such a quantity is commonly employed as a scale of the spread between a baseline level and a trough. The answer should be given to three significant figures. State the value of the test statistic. 0.259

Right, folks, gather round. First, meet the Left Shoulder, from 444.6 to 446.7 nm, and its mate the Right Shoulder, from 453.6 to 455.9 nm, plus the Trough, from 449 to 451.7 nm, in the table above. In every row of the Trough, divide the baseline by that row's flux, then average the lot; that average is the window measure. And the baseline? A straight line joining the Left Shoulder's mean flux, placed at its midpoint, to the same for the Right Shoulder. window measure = 0.912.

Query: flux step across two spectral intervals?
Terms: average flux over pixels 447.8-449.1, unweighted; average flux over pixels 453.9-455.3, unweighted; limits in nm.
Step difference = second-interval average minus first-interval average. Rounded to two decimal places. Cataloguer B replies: -0.01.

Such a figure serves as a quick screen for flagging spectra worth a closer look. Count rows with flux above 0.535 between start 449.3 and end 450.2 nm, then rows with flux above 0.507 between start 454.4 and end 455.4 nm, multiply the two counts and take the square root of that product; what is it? 6.0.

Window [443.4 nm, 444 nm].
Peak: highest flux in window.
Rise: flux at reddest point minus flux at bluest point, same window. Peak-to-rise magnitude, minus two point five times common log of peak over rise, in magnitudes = -4.7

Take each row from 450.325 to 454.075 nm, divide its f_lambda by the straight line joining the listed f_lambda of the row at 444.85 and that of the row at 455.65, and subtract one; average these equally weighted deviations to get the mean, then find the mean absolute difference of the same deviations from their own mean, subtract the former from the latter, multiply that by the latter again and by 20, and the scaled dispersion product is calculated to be 0.033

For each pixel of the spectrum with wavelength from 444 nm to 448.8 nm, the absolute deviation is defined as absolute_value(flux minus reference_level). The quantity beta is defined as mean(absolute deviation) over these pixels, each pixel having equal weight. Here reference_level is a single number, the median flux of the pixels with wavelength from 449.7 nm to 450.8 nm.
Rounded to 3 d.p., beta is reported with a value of 0.049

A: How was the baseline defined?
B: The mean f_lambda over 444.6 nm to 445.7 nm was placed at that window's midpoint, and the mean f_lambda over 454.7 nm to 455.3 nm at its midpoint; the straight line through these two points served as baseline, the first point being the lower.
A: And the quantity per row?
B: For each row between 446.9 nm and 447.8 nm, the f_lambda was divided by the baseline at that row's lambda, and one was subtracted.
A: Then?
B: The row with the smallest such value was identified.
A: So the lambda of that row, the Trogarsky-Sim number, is 446.95 nm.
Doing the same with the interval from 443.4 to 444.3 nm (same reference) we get 443.50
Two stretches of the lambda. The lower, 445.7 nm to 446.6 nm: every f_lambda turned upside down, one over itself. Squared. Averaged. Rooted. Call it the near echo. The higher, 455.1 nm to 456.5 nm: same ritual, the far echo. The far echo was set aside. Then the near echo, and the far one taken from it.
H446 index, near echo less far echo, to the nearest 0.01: 0.23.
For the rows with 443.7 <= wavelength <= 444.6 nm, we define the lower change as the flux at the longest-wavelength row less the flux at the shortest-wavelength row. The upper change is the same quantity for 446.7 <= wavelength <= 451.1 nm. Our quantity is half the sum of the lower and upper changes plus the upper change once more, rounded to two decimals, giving 0.09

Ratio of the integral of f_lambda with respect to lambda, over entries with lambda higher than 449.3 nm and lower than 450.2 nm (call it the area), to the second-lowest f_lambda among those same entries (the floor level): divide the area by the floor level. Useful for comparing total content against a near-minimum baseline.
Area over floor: 0.901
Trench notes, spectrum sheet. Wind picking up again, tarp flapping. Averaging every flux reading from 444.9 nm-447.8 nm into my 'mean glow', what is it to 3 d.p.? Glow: 0.495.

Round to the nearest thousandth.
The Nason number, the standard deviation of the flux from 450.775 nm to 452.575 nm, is 0.013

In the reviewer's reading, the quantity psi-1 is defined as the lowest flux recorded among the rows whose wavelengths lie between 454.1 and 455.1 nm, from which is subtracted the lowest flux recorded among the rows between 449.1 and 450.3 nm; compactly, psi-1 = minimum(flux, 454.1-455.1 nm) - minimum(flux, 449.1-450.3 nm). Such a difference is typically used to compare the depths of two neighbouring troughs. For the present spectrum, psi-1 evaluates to -0.04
